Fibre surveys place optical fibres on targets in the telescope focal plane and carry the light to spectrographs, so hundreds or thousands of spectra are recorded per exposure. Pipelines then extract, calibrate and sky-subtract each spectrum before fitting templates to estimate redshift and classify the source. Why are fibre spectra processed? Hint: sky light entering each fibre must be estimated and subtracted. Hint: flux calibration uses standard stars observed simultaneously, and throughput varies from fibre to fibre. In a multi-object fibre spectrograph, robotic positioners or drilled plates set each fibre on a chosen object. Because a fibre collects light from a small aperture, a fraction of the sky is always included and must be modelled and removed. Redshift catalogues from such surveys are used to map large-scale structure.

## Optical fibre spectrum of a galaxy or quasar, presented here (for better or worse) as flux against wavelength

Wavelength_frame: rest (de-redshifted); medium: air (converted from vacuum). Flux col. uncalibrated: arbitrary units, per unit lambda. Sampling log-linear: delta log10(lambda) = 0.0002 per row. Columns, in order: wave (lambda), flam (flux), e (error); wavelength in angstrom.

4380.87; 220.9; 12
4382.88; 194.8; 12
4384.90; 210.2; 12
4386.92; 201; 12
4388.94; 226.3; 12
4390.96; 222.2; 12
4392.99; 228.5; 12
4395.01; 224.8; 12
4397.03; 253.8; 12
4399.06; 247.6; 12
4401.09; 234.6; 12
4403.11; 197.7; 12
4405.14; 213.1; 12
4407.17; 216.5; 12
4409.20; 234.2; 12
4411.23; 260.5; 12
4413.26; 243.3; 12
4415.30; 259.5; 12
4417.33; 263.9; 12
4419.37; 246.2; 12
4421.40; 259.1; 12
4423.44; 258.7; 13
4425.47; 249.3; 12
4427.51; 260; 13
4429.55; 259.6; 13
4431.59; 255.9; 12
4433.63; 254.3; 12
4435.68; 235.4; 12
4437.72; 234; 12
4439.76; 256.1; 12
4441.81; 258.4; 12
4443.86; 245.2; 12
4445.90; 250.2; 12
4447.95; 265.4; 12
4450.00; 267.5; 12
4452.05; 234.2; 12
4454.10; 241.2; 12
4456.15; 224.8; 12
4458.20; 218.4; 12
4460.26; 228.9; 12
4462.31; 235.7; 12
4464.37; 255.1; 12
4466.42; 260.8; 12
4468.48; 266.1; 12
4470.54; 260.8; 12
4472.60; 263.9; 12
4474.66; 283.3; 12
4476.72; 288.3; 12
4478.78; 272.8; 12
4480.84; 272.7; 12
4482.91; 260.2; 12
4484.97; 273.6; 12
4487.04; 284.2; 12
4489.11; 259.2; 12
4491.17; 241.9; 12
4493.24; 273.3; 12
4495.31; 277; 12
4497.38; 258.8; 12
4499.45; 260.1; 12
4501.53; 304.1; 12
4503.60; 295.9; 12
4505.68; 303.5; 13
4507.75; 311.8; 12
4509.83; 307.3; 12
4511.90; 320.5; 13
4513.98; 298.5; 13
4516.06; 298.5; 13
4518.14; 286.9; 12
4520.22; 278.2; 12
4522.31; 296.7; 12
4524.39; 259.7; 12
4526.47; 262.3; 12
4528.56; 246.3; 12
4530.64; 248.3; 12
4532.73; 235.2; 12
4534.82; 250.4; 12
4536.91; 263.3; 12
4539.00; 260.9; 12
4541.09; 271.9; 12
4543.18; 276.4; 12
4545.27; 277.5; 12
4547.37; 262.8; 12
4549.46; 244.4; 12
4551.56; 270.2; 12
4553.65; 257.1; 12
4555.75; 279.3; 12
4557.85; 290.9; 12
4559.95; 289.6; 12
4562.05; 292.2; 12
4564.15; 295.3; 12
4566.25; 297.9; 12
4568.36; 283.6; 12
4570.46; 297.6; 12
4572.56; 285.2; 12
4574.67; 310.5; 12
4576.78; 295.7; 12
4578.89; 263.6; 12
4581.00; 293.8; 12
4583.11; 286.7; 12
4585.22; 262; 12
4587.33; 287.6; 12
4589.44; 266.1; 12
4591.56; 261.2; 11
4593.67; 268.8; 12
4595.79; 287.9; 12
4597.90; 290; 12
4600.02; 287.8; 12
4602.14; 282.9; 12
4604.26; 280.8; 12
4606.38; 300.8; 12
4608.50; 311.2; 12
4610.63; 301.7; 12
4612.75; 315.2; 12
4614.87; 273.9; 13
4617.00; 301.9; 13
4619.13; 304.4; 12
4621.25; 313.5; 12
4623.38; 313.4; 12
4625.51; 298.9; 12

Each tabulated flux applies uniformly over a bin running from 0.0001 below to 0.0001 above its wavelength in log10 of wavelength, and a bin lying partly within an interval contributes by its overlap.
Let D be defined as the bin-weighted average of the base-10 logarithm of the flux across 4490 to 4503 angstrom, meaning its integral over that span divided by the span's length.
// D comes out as 2.43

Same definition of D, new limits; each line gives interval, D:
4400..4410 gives 2.34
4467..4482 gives 2.43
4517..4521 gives 2.45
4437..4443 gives 2.40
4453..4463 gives 2.36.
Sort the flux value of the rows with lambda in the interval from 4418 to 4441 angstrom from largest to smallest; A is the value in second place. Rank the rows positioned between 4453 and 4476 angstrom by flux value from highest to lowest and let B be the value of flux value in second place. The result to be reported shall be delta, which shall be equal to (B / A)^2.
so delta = 1.05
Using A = 259.6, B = 266.1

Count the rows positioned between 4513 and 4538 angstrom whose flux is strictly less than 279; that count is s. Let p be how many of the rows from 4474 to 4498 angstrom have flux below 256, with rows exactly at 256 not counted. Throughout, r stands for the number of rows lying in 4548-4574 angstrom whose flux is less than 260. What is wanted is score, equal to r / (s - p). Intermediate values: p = 1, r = 2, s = 8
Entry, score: 0.3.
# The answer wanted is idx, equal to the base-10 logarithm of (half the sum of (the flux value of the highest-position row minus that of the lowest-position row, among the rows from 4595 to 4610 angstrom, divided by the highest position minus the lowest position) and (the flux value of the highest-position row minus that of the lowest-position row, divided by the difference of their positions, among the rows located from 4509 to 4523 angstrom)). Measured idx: -0.3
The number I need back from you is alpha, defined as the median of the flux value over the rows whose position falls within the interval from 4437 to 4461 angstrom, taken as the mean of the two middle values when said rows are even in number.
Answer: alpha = 243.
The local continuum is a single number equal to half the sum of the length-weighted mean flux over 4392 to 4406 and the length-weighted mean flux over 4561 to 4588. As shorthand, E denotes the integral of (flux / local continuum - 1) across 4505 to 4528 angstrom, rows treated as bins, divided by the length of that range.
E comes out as 0.13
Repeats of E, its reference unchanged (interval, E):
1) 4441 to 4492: -0.01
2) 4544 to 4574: 0.08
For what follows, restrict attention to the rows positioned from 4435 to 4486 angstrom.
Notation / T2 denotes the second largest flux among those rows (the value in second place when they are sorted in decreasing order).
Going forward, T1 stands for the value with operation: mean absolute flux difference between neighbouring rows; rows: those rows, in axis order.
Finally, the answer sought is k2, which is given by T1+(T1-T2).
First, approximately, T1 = 10.3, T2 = 283.3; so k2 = -263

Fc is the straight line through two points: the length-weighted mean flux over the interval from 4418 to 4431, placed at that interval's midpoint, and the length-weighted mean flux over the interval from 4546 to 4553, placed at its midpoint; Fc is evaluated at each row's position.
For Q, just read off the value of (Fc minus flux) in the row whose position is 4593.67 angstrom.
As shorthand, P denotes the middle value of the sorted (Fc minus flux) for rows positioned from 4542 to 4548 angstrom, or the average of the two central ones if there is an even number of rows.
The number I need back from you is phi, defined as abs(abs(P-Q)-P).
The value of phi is 26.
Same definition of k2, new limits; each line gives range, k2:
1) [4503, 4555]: -288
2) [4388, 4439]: -237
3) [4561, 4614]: -284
